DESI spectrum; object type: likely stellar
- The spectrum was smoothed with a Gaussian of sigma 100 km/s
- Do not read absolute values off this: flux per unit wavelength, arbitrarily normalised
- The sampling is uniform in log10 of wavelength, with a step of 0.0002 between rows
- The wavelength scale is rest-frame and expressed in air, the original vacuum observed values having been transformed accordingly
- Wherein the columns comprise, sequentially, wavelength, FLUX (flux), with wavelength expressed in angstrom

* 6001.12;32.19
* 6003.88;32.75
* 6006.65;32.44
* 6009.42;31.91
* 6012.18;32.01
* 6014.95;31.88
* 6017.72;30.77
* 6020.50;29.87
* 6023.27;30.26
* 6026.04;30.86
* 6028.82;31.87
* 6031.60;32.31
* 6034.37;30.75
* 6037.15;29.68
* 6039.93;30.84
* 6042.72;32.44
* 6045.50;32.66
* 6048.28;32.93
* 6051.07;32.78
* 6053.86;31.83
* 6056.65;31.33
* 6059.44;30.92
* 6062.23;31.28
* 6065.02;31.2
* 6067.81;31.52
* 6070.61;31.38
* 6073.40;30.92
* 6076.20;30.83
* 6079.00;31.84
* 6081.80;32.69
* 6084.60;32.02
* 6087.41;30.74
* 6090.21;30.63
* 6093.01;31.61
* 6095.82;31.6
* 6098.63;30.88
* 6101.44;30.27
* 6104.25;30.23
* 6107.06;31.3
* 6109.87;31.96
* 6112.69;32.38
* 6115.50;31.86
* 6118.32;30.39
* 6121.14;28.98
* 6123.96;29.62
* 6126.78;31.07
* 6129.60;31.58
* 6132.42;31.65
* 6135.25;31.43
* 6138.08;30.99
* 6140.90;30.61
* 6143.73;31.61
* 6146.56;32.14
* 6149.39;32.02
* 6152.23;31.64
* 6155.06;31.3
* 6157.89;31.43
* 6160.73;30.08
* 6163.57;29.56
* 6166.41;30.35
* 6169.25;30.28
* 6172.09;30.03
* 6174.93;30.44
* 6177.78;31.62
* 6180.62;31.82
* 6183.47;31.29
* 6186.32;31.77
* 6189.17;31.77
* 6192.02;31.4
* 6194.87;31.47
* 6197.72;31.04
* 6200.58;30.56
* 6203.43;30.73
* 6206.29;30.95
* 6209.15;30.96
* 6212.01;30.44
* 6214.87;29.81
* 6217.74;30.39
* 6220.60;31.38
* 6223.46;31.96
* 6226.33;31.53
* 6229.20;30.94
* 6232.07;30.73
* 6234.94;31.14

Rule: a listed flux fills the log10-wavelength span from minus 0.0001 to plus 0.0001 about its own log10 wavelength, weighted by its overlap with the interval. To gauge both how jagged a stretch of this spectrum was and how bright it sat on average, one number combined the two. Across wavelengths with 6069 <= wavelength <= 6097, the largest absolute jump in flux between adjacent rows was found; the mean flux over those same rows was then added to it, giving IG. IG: 32.7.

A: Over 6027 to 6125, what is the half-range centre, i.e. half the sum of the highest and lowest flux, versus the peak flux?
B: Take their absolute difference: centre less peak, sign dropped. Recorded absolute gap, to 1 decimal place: 2.0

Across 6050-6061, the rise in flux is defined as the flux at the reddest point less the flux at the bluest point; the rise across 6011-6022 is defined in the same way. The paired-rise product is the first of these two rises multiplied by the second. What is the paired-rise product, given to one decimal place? 4.0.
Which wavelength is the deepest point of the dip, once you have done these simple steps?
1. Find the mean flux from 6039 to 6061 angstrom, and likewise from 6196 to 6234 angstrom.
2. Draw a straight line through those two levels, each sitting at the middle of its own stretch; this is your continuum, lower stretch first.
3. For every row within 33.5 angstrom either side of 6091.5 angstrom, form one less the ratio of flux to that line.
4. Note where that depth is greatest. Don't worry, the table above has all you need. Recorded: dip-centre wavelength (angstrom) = 6121.14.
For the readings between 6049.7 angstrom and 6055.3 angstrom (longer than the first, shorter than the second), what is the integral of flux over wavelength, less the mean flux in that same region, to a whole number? 148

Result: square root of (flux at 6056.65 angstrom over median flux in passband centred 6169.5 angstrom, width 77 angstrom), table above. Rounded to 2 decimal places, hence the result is 1.00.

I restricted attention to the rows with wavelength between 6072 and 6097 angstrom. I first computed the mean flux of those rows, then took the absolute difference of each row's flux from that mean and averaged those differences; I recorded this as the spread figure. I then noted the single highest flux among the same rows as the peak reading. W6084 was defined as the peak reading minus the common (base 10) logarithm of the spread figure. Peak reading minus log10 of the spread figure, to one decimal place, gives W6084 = 32.9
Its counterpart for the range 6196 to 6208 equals 31.8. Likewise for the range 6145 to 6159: 32.7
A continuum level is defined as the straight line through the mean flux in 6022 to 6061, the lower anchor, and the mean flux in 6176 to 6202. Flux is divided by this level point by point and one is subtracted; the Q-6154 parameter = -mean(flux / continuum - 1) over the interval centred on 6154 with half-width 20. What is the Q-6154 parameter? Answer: 0.015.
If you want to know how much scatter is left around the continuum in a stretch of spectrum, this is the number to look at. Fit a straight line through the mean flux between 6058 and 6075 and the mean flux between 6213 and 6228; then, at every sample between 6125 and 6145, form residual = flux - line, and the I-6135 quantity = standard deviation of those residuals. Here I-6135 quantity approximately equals 0.4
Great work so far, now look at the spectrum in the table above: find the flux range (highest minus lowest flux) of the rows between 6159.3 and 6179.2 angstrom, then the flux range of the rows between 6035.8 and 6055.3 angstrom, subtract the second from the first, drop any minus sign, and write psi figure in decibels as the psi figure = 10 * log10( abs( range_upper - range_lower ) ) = 0.8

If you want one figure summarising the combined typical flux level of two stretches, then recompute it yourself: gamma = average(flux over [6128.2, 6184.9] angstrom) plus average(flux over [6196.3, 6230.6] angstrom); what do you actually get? 62.0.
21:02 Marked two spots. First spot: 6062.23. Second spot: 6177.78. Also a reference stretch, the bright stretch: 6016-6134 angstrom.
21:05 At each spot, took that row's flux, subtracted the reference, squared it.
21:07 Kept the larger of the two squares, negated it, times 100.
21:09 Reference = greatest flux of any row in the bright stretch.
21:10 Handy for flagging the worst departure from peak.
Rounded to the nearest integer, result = -272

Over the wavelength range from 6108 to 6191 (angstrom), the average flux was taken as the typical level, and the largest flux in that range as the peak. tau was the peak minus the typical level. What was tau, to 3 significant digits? 1.29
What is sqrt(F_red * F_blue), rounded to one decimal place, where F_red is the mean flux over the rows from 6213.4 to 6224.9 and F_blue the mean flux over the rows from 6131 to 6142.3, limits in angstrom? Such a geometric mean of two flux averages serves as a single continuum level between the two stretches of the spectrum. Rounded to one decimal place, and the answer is 31.0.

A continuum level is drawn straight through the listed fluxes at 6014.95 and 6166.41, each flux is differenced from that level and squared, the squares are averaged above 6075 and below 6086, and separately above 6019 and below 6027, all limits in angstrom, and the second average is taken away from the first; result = -1.5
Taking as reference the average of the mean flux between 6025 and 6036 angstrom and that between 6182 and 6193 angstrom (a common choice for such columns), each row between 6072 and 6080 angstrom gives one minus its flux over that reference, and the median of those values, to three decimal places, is 0.018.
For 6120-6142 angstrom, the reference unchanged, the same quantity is 0.015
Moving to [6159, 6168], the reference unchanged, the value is 0.045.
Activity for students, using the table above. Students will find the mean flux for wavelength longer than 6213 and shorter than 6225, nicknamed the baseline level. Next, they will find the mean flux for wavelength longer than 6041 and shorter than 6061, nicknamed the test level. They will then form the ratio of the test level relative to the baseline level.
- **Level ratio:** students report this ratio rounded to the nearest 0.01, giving 1.04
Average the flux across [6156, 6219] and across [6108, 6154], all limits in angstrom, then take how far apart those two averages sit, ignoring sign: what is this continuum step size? 0.42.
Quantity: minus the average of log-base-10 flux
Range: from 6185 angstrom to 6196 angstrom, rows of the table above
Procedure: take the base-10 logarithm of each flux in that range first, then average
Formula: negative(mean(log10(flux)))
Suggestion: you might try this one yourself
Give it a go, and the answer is -1.50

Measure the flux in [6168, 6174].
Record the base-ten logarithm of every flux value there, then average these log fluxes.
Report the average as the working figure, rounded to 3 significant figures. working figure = 1.48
